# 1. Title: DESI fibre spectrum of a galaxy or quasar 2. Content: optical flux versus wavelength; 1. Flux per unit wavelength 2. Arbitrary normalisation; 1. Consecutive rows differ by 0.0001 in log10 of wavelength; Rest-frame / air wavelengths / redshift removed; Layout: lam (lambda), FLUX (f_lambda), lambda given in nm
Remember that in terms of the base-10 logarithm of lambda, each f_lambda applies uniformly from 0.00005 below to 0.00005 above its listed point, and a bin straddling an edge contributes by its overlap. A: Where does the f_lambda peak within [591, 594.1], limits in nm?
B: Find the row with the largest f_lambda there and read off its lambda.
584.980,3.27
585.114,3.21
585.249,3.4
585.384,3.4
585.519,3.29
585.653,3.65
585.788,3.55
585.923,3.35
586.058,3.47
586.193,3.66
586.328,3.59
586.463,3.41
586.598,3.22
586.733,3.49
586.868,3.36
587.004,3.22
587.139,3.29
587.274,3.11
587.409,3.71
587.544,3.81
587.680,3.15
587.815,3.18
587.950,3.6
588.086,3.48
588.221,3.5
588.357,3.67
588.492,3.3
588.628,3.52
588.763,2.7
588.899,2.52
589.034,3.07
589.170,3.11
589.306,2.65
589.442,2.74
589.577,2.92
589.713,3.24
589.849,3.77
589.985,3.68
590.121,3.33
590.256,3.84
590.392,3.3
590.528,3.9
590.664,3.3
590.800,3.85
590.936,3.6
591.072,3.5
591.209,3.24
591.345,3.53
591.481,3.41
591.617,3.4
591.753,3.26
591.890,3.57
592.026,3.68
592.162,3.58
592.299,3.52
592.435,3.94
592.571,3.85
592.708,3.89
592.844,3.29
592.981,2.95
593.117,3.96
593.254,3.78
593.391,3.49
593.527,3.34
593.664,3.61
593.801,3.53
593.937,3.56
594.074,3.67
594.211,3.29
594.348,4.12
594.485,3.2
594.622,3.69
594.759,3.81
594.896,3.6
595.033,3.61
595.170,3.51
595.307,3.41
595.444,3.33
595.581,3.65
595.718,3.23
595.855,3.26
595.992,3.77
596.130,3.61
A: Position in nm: 593.117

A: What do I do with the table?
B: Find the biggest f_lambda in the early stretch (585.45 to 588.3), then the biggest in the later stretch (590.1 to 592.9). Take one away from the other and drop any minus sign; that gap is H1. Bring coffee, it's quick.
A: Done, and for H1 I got 0.13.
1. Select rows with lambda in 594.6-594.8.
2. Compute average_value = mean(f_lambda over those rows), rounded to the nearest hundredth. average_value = 3.75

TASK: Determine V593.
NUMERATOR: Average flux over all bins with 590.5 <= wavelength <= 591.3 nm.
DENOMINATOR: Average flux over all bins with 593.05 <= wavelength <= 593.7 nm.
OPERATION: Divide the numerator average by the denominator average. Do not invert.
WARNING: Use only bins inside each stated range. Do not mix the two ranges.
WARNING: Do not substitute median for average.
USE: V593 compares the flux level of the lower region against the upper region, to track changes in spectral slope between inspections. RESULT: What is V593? 0.98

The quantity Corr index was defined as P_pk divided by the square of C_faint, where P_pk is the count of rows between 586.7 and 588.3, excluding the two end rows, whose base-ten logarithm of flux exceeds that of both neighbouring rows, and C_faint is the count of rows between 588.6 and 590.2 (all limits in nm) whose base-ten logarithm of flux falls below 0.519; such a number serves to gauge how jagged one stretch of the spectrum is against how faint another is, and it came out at 0.05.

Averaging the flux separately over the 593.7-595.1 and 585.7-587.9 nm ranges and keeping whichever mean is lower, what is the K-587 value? 3.41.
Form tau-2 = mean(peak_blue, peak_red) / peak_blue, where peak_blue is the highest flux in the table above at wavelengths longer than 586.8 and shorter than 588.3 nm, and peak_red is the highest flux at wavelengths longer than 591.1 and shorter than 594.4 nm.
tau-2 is 1.04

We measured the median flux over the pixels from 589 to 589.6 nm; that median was 2.9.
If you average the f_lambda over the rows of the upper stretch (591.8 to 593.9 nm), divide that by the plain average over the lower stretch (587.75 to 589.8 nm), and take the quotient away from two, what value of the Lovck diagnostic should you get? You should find 0.86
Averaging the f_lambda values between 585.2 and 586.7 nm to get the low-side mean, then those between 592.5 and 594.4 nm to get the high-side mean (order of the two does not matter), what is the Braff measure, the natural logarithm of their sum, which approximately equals 1.95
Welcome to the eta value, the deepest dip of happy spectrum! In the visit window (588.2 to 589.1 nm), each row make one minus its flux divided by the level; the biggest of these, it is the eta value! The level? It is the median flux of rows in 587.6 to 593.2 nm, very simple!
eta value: 0.28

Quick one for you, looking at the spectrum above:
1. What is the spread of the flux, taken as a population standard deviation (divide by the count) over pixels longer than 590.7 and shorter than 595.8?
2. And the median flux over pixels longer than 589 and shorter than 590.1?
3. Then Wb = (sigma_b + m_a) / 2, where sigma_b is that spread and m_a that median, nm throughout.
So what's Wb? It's 1.67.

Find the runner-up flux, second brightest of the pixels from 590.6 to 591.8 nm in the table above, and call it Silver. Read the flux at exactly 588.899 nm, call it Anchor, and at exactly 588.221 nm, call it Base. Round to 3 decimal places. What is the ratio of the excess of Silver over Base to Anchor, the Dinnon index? 0.040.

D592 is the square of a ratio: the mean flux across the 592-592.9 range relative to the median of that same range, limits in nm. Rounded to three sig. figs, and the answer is 1.00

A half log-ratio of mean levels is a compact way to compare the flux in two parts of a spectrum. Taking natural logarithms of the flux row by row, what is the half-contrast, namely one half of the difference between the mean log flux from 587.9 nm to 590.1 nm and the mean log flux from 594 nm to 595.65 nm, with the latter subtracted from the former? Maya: -0.056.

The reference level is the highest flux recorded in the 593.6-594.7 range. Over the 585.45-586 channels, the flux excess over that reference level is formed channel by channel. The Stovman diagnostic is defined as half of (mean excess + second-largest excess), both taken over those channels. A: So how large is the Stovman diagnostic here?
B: -0.62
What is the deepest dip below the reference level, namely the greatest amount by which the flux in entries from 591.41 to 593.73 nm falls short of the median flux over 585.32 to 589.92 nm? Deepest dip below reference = 0.4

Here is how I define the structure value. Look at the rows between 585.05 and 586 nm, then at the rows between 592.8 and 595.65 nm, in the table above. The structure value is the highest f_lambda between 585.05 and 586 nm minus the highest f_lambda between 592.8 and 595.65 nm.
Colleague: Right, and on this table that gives -0.5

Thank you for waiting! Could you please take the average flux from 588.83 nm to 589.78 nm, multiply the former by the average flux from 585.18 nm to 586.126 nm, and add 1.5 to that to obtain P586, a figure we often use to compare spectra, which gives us 11.5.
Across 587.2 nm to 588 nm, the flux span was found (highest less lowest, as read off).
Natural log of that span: -0.4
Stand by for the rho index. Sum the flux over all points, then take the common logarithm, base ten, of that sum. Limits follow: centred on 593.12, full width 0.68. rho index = 1.24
